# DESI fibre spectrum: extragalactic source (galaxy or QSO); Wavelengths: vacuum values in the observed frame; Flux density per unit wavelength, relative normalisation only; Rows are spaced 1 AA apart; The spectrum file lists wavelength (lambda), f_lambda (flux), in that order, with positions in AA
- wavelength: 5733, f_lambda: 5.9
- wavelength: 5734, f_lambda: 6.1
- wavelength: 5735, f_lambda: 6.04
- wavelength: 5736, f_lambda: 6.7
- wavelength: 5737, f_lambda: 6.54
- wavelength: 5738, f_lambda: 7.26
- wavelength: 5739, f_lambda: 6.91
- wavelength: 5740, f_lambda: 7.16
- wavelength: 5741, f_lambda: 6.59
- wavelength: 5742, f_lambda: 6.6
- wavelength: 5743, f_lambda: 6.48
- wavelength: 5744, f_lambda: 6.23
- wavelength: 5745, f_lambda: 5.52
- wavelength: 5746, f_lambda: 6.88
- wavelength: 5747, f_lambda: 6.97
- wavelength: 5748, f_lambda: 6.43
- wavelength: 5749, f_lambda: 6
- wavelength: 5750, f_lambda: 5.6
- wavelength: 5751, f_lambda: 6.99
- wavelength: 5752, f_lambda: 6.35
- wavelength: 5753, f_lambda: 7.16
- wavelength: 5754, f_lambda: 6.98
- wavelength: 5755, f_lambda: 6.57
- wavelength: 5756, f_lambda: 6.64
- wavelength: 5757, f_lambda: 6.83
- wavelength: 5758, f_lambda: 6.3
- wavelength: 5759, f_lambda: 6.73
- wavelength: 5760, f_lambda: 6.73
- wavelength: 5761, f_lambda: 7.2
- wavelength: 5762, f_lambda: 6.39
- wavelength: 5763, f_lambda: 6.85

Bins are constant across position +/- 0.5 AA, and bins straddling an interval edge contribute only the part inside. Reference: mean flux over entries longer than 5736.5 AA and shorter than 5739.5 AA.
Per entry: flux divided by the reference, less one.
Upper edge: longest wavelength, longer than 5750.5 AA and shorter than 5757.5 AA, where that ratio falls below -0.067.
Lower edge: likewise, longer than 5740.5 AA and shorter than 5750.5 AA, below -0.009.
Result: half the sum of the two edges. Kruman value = 5751.0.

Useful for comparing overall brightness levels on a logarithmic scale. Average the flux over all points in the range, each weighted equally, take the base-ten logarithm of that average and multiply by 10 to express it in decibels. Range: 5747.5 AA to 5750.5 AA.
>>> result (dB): 7.79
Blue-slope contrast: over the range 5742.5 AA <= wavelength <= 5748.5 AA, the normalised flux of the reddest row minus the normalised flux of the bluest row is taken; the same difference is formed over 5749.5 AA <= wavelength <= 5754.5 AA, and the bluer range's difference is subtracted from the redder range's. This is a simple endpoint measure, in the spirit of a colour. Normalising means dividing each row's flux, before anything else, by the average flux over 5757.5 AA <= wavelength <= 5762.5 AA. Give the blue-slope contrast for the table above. 0.21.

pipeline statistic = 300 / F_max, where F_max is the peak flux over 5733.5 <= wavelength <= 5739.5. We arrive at 41.3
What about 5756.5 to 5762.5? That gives 41.7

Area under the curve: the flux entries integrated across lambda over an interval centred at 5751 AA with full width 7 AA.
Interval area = 45.5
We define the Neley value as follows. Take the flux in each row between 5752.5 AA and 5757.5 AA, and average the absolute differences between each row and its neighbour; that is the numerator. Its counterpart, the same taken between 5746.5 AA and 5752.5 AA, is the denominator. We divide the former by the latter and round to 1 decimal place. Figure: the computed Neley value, 0.3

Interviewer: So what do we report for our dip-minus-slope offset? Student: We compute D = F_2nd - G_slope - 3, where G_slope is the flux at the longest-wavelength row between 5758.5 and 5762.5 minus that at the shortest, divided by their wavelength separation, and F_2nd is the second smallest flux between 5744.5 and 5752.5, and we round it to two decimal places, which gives 2.71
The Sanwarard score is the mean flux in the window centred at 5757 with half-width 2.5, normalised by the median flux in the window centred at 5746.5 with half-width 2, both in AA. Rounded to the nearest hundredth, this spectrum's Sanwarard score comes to 0.99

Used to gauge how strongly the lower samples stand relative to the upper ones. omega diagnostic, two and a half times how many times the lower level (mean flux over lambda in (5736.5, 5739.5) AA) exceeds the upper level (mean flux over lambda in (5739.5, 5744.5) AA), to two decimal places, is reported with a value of 2.61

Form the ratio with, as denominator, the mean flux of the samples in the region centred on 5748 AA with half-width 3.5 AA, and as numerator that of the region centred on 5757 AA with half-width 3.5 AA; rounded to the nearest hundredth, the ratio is 1.05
